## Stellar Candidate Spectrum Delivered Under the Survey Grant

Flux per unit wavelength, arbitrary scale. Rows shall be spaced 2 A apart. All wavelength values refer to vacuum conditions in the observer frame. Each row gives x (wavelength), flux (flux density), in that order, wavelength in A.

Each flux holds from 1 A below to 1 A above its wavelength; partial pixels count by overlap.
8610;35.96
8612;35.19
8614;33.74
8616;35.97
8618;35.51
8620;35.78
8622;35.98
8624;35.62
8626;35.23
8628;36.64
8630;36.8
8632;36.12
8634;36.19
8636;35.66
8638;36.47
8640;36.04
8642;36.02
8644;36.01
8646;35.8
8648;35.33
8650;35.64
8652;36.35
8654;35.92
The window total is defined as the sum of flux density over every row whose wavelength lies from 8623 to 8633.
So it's 180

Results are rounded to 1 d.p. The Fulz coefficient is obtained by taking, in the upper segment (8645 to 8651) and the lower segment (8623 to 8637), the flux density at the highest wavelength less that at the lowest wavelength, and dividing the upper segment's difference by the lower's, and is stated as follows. -4.0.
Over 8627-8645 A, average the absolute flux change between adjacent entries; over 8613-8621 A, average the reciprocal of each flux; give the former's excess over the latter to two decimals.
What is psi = 0.31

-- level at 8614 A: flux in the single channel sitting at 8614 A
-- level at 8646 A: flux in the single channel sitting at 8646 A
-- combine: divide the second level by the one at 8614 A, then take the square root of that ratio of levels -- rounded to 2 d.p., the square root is 1.03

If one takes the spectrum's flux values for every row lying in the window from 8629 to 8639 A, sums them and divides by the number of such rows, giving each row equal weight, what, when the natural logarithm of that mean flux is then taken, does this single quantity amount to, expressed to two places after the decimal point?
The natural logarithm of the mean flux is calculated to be 3.59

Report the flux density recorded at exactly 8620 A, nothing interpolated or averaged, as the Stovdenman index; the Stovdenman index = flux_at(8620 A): 35.78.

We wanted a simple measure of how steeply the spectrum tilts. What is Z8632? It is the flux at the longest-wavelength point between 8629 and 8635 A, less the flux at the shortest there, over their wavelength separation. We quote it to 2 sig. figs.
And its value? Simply -0.15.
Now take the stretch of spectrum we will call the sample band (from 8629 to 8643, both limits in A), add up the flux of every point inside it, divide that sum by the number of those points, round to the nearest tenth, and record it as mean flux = 36.2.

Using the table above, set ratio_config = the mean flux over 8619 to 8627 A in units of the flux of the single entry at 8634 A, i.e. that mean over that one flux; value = 0.99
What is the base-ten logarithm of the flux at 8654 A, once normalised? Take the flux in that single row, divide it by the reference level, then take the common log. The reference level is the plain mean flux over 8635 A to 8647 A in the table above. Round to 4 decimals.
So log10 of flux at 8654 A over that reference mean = -0.0010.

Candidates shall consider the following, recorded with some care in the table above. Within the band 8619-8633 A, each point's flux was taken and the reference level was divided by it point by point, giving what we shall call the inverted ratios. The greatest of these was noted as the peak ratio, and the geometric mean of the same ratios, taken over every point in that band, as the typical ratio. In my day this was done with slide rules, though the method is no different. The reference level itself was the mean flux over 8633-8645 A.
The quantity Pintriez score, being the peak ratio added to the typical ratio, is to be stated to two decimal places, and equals 2.02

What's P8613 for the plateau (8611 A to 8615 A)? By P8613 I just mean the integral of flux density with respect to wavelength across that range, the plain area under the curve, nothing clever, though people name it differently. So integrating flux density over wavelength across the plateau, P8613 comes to 138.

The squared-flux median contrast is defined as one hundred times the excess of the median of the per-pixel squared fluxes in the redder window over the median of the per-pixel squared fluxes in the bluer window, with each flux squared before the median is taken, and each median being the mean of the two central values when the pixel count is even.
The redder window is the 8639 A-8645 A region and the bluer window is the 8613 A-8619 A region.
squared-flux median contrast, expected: 3648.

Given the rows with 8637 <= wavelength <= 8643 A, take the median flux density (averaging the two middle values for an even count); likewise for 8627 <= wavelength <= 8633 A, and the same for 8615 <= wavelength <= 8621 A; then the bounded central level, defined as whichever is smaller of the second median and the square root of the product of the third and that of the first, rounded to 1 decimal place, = 35.9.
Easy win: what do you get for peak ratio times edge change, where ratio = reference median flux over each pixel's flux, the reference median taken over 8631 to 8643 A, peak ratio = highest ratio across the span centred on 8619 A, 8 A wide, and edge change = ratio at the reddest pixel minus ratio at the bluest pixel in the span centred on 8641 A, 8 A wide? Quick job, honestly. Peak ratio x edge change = 0.01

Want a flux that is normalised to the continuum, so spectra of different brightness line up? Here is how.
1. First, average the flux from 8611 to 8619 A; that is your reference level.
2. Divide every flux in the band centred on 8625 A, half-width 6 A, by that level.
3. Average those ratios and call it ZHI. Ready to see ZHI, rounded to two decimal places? 1.03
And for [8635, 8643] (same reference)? 1.03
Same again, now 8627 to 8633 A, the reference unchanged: 1.04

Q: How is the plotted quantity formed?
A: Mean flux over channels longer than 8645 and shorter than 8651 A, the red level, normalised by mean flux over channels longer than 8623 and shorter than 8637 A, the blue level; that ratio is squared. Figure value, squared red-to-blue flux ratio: 0.98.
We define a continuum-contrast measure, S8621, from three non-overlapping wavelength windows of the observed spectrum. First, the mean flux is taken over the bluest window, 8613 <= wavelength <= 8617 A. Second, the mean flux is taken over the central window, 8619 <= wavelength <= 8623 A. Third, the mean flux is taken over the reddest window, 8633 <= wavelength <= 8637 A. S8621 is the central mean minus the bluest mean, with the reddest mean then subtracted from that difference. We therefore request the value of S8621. -34.9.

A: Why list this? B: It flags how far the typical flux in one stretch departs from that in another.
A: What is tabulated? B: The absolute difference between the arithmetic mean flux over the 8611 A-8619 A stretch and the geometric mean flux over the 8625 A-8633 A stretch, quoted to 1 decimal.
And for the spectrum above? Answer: 1.1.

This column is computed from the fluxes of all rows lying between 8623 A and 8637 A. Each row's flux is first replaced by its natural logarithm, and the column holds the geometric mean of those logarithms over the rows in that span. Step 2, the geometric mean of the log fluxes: 3.58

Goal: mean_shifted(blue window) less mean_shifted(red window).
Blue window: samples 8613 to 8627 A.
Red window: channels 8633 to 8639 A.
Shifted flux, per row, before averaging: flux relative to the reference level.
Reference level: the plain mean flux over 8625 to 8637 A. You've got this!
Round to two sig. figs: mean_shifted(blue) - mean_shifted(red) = -0.70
